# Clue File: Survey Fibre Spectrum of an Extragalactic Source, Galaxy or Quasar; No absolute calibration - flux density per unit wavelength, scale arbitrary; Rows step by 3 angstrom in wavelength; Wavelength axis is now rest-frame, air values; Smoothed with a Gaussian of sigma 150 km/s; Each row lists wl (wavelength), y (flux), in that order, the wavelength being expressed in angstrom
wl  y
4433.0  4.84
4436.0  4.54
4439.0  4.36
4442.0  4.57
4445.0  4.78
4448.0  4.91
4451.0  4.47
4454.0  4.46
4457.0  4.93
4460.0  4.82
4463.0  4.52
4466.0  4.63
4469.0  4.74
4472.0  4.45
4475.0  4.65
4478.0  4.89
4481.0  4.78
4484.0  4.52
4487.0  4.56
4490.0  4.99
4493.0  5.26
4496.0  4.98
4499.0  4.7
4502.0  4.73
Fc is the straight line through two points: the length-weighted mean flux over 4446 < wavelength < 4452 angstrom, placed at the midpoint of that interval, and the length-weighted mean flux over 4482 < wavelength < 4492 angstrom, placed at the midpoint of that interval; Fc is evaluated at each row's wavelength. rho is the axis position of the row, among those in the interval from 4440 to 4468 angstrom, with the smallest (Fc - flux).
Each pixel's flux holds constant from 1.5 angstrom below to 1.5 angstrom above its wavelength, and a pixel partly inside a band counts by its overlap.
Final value 4457.0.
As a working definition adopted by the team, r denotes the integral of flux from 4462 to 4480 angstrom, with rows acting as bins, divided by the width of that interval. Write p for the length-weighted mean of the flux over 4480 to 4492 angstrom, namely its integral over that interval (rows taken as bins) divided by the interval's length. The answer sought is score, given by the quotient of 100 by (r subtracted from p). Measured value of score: 1272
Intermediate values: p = 4.73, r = 4.65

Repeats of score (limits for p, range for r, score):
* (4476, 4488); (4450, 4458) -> 1231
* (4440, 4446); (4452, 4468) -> -3596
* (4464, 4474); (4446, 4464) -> -1140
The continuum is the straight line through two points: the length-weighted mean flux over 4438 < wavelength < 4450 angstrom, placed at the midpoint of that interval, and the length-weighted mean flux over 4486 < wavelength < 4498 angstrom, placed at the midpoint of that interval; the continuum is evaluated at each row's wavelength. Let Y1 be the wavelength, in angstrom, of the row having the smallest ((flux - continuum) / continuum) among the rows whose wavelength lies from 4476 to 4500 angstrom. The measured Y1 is 4484.0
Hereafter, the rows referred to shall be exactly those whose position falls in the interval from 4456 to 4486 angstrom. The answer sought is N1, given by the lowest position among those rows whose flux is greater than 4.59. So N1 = 4457.0 angstrom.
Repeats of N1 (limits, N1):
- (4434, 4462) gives 4445.0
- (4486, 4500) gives 4490.0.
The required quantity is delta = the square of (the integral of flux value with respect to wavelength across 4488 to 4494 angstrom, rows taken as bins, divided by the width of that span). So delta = 25.7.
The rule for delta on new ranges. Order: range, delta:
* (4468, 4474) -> 21.0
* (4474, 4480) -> 22.9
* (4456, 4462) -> 23.4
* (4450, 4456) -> 20.3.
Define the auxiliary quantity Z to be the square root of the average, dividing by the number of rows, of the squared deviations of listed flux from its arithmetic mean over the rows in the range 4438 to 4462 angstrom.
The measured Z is 0.21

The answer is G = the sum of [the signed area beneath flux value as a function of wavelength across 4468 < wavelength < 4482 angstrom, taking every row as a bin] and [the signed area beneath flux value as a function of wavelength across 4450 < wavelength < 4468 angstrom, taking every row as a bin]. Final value 149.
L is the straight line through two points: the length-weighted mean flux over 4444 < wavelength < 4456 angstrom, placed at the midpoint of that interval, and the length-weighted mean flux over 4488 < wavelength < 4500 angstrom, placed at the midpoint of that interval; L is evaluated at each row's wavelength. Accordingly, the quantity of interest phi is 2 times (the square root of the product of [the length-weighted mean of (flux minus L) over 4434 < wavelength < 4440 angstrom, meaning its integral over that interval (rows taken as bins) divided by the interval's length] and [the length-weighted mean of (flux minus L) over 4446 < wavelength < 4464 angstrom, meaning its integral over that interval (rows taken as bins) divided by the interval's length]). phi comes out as 0.039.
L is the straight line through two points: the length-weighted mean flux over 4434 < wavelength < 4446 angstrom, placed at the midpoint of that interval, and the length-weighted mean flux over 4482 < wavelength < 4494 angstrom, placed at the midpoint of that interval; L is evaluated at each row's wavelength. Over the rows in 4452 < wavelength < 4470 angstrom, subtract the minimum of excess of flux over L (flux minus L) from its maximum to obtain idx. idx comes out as 0.45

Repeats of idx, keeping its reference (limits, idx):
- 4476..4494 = 0.69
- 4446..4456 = 0.48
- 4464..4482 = 0.41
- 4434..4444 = 0.20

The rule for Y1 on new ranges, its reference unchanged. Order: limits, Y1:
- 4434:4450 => 4439.0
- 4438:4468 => 4439.0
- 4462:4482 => 4472.0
